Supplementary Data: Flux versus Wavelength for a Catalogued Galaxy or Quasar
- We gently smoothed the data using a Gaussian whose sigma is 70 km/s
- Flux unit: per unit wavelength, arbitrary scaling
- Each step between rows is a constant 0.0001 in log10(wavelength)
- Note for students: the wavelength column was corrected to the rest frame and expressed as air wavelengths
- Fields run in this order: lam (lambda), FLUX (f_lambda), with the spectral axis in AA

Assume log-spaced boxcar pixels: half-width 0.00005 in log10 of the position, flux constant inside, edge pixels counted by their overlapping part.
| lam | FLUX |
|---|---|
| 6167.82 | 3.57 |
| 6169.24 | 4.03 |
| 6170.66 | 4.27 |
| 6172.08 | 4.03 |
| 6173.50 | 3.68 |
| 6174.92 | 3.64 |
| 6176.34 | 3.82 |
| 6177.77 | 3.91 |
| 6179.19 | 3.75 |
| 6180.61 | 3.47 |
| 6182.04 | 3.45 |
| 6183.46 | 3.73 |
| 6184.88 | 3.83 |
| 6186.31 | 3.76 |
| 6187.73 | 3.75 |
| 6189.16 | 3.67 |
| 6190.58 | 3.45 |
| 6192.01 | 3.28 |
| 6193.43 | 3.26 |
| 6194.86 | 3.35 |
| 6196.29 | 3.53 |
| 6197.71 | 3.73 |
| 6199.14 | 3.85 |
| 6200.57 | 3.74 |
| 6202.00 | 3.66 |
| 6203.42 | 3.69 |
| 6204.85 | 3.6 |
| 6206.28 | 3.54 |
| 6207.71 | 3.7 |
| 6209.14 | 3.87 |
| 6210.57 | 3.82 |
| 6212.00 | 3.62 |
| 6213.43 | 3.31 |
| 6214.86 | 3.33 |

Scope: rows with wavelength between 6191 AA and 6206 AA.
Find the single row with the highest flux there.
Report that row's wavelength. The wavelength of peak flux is 6199.14 AA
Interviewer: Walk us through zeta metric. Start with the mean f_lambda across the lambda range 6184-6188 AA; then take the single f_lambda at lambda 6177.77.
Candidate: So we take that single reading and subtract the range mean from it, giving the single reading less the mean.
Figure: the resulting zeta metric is 0.13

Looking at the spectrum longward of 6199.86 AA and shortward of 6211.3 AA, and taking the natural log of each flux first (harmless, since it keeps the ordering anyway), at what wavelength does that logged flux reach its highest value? 6209.14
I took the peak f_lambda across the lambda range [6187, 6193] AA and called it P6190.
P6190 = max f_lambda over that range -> 3.75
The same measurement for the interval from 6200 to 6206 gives 3.74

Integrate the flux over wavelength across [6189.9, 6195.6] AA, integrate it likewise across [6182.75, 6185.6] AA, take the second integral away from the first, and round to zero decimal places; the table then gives 8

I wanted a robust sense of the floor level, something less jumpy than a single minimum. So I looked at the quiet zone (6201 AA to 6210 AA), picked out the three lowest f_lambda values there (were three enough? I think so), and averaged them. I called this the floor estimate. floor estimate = 3.60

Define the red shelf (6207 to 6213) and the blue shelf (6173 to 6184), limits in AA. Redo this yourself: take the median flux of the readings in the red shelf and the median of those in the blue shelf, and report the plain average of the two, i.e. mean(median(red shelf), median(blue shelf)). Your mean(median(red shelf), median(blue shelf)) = 3.73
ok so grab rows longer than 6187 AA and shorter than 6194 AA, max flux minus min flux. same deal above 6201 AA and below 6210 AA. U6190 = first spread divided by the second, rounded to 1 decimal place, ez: 1.5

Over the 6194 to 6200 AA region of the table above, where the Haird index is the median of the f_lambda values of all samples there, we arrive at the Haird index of 3.63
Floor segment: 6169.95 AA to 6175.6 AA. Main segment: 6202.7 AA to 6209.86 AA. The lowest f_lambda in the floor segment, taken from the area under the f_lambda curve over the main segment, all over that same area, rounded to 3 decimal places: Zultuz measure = 0.862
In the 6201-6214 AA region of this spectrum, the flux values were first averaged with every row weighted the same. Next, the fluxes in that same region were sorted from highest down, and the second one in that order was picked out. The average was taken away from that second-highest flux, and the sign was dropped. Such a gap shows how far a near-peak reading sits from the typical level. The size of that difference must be 0.17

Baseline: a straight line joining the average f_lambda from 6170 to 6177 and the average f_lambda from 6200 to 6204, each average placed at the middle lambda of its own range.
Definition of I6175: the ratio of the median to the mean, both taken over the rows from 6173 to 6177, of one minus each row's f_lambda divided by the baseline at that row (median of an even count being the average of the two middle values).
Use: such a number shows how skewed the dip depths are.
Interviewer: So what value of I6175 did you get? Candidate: 1.3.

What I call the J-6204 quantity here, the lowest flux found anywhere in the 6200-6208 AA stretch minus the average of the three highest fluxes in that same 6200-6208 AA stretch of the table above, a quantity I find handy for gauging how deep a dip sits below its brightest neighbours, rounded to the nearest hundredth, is -0.17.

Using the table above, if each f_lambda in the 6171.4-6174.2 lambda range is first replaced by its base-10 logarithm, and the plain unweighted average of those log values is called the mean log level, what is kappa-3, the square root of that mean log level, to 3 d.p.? 0.765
